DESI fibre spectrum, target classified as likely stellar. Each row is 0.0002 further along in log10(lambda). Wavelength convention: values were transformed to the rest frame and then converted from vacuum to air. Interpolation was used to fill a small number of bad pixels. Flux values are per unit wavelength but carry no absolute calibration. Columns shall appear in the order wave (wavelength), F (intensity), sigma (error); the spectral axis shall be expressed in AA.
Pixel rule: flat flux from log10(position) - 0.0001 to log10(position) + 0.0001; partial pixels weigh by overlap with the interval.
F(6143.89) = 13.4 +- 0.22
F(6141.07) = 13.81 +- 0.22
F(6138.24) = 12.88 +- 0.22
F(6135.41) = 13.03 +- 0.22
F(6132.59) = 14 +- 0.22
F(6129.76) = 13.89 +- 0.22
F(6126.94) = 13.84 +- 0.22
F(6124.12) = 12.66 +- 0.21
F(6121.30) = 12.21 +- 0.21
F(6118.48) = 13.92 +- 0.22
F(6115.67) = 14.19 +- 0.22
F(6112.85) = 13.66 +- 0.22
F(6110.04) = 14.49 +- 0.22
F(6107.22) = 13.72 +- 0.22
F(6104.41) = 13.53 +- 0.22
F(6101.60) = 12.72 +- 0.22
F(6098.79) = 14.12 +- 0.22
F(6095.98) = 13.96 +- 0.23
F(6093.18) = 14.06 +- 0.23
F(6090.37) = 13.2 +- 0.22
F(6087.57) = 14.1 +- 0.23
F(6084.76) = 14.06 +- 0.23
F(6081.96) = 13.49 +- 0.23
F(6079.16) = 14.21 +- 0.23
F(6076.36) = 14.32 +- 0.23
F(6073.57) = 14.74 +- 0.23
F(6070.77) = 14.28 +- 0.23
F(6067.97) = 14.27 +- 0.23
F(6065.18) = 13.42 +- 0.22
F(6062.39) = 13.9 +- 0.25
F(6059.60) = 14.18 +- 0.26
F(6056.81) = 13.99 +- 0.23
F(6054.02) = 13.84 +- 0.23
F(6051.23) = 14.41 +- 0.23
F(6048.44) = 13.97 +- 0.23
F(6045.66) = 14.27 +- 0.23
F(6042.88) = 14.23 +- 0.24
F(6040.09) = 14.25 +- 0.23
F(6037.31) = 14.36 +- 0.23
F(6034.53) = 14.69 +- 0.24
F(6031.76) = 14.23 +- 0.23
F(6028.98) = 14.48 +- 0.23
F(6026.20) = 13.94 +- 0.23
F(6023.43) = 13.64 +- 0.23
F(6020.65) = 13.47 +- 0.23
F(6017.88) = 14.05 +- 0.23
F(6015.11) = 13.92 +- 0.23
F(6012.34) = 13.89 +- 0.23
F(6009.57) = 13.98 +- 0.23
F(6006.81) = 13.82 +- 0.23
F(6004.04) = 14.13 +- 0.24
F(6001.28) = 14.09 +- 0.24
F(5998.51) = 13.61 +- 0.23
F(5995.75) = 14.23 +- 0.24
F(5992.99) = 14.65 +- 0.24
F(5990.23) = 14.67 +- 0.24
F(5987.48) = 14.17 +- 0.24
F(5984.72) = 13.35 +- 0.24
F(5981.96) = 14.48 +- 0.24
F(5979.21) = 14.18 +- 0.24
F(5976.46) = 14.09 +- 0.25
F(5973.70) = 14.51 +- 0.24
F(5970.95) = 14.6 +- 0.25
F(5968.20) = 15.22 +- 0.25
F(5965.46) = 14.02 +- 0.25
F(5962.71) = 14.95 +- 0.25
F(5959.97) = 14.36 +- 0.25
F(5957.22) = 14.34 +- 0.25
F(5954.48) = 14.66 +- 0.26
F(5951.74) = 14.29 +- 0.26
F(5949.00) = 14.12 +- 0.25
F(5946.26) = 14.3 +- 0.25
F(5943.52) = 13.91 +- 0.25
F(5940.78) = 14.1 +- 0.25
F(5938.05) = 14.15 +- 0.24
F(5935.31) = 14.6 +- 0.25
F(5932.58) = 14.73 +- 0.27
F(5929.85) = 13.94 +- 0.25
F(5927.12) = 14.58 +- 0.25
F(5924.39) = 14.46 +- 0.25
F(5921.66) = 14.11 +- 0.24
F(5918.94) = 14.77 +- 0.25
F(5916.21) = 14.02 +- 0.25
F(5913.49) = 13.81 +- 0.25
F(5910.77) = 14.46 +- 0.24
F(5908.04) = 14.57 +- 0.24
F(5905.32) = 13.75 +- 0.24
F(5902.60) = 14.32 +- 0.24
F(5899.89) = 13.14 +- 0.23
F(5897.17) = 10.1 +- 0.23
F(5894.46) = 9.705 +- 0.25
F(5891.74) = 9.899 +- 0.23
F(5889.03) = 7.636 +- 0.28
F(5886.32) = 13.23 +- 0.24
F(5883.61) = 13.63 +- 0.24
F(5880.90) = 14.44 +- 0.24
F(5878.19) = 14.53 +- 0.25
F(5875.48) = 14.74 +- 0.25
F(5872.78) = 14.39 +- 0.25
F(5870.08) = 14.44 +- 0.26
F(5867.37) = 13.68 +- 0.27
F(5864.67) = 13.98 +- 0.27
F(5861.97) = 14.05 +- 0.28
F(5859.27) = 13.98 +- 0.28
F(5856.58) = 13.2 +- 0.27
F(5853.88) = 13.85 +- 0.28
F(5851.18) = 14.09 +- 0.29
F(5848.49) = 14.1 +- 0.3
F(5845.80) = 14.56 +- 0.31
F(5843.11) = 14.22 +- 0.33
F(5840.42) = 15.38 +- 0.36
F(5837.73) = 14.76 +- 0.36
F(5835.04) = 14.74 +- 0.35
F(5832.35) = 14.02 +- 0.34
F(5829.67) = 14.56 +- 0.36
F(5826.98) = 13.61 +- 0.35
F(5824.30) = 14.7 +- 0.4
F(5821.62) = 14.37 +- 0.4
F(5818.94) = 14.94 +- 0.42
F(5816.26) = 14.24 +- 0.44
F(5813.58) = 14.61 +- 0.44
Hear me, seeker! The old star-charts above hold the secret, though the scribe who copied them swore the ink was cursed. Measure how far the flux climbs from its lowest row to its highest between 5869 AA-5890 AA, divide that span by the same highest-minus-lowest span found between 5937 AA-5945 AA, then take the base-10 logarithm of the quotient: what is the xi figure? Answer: 1.5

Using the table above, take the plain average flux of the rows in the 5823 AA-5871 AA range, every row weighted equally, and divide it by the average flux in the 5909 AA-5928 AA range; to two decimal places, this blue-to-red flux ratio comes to 0.99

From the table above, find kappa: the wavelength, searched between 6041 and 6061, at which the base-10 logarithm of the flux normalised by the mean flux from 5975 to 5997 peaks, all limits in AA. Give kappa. 6051.23 AA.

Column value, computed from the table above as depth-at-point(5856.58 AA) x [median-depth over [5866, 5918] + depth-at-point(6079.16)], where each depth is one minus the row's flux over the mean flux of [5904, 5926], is 0.0024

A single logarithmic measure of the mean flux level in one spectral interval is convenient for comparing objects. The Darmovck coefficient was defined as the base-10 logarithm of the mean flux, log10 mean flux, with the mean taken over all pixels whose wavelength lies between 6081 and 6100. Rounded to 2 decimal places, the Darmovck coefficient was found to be 1.14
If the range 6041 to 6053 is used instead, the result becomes 1.15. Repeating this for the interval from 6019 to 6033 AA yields 1.14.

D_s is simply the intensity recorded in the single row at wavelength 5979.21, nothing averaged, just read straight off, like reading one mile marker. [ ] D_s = 14.18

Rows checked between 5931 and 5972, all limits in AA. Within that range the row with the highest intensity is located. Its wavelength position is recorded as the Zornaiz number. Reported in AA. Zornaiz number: 5968.20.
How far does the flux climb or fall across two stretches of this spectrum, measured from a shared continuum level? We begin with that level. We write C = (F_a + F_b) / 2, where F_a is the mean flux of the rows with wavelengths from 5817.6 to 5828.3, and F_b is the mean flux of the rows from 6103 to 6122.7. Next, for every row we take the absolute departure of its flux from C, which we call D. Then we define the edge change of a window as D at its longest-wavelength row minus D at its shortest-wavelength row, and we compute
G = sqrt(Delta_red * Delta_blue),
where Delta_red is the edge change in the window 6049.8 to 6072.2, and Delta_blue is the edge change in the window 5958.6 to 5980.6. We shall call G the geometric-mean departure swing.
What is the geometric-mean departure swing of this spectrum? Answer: 0.15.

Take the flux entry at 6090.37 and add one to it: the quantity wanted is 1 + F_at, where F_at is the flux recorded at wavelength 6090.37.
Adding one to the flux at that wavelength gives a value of 14.2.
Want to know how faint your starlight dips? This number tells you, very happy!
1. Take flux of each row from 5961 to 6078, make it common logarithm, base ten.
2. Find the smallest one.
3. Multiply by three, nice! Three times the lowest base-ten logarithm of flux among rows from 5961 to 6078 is 3.38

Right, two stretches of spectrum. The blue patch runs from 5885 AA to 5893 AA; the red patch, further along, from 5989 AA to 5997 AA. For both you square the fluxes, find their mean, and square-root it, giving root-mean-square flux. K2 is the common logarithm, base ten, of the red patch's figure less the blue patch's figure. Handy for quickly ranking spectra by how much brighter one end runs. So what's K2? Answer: 0.60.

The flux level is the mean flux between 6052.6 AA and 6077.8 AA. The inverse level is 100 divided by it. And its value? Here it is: 7.09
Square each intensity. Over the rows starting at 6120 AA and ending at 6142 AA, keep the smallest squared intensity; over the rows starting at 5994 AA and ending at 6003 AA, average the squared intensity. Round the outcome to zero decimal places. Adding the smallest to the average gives 345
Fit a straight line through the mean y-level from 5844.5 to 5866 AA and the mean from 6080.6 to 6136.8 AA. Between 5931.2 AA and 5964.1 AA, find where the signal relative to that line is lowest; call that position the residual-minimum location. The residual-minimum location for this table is 5943.52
